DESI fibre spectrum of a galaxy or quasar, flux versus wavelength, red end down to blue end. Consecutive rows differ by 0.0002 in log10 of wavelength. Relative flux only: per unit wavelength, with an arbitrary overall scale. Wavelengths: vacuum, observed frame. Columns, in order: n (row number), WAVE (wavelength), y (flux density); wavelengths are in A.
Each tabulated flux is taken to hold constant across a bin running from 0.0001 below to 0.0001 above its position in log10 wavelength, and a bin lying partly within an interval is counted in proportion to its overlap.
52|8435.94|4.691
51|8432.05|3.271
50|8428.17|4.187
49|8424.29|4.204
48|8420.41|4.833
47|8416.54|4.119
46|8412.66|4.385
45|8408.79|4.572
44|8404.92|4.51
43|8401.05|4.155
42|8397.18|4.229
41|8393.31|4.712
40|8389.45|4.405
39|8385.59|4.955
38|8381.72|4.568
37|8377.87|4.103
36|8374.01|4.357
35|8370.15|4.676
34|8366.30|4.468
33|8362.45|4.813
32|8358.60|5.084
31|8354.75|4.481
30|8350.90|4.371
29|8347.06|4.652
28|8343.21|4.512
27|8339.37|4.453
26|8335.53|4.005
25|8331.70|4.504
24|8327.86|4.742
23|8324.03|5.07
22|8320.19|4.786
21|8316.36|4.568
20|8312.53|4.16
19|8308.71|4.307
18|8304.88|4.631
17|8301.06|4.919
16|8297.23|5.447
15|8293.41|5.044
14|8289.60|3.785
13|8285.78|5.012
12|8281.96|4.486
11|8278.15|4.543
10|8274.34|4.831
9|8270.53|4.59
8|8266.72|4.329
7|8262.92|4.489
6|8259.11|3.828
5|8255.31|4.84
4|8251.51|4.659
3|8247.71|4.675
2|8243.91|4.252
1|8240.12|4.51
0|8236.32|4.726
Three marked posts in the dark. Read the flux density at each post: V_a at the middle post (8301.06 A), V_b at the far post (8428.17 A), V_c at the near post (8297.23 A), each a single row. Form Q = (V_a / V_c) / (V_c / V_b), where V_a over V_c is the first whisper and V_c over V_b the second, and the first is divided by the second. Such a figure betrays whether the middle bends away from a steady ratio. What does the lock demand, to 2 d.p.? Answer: 0.69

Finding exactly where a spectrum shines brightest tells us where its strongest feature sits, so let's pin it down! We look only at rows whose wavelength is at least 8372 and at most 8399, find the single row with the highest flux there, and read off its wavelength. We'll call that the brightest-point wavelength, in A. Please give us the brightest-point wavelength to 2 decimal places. 8385.59 A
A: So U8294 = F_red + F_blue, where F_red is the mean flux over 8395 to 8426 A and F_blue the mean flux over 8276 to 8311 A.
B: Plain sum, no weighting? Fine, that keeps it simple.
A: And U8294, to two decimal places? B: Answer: 9.06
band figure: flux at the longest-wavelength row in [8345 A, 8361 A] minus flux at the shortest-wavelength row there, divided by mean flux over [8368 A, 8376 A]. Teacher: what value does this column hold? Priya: 0.10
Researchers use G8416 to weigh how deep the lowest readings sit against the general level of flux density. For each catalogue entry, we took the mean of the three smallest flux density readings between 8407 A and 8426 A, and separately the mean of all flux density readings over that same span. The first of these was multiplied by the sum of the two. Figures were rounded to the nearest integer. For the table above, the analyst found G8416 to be 37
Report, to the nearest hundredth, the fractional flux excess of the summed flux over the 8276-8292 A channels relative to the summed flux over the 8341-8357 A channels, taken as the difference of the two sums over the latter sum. -0.01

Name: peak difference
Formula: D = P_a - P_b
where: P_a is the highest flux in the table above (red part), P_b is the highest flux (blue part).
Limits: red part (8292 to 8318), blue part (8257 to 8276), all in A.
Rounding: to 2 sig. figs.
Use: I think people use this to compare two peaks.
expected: 0.62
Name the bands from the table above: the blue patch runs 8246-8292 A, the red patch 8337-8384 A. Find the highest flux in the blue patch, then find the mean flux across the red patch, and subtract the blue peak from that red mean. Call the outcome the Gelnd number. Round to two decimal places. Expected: -0.47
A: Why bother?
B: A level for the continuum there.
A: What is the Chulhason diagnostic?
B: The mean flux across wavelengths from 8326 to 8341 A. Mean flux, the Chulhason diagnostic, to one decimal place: 4.4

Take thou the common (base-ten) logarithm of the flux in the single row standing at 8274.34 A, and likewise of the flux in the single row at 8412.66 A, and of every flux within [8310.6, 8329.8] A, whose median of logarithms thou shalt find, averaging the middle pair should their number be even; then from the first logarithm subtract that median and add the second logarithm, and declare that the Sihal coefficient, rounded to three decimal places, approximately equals 0.650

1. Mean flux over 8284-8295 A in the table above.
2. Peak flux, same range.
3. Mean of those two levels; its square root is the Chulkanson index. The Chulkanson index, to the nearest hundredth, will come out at 2.20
